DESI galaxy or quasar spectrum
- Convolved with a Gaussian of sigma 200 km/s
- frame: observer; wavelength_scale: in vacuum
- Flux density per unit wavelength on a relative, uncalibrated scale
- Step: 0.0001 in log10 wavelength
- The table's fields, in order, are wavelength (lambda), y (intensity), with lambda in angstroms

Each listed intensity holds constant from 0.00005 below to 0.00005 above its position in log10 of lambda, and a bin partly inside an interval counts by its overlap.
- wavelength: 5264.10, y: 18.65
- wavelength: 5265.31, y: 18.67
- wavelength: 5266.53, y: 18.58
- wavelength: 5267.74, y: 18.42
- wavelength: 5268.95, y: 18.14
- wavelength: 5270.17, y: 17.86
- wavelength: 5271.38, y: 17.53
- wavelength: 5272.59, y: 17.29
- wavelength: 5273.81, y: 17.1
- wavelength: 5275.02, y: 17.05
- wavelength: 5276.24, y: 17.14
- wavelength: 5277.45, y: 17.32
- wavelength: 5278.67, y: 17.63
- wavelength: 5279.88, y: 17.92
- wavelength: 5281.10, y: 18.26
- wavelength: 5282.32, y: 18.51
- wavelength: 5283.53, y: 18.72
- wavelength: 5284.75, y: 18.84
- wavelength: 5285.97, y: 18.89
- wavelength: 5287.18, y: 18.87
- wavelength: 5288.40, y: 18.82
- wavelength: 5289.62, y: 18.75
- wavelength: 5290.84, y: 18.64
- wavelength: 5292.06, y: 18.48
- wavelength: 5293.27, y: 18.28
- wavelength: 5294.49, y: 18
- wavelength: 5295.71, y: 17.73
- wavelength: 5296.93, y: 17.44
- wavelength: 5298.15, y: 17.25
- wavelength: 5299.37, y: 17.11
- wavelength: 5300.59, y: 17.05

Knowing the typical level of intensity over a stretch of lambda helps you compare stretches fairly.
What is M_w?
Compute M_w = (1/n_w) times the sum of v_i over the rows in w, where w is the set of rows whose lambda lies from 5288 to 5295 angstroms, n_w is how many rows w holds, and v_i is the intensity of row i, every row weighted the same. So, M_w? 18.5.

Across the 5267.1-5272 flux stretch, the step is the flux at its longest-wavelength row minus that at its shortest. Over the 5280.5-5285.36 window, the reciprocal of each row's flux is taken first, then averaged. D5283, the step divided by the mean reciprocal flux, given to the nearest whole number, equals -17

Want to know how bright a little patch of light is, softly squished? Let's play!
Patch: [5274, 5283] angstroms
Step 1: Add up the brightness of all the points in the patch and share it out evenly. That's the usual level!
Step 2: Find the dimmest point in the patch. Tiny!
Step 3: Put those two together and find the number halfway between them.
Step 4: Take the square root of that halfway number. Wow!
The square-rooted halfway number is 4.17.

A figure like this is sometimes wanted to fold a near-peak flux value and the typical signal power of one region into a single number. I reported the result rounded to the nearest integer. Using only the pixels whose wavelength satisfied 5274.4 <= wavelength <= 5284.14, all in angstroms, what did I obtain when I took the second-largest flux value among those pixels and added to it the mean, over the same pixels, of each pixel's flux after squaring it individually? 336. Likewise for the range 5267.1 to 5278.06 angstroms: 326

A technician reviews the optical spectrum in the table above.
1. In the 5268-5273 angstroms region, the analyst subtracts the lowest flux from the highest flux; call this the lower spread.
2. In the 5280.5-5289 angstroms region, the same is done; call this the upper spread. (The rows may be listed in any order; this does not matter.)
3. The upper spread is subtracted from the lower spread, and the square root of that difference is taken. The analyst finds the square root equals 0.47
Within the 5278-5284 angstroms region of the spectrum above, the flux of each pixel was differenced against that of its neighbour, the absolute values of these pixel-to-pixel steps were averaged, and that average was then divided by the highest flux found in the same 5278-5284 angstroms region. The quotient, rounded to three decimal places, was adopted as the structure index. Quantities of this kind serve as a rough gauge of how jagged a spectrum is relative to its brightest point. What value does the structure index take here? 0.015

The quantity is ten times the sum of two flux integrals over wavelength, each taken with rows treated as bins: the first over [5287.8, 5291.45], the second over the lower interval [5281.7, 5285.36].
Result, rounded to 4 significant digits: 1367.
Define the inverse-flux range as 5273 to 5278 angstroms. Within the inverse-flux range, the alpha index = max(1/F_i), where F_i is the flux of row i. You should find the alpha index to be 0.0587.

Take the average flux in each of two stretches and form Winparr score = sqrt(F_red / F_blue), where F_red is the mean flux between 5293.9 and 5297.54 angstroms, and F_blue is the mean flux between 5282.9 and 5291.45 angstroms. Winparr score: 0.97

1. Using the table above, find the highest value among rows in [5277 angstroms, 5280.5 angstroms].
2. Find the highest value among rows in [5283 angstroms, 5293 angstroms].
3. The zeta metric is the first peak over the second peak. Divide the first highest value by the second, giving 0.95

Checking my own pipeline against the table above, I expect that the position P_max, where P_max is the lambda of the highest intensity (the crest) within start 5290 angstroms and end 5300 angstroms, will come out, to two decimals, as 5290.84 angstroms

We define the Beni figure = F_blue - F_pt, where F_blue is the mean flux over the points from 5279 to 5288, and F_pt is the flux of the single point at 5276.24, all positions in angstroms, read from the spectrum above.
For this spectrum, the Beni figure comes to 1.4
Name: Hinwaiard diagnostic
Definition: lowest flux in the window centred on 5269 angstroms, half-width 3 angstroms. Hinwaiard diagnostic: 17.53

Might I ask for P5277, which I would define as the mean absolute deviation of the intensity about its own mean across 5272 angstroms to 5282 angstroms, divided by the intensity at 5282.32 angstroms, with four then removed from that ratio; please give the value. -3.98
